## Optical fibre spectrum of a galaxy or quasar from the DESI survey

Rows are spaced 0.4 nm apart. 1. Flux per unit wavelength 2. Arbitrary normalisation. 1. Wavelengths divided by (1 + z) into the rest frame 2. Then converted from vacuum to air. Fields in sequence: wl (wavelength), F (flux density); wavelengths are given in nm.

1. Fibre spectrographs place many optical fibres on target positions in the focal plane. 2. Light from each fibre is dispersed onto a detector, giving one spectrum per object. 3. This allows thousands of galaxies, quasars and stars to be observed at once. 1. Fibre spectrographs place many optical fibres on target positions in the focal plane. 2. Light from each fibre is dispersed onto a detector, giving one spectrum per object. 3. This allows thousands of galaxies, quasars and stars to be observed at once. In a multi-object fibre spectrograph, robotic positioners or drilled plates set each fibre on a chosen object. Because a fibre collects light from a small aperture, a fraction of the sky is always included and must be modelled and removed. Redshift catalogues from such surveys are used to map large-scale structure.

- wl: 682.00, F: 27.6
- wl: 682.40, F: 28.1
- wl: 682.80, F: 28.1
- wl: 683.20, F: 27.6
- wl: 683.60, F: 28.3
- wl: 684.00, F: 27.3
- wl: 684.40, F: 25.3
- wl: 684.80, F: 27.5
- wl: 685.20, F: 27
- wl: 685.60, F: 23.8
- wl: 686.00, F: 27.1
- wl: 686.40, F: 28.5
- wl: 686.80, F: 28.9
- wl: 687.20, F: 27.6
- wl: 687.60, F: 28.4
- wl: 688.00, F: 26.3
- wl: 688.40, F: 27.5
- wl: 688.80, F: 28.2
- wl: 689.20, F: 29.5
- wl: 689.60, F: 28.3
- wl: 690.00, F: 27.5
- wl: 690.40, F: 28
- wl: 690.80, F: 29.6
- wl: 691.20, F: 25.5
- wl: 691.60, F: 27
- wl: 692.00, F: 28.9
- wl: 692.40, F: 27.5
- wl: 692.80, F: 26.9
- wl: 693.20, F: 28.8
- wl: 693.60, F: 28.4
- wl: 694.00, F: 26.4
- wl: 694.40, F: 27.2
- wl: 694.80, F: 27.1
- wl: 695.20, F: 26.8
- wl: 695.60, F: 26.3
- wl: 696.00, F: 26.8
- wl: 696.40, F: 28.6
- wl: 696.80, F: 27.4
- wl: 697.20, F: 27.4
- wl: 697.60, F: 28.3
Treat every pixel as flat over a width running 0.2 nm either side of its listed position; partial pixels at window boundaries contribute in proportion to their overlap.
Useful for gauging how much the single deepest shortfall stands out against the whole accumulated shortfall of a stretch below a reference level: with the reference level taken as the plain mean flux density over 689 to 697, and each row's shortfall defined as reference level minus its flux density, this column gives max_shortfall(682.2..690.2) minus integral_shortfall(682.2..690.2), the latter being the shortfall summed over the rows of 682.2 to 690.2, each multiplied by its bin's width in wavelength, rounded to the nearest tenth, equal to 3.1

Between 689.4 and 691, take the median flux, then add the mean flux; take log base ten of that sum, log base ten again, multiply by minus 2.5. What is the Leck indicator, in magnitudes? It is -0.609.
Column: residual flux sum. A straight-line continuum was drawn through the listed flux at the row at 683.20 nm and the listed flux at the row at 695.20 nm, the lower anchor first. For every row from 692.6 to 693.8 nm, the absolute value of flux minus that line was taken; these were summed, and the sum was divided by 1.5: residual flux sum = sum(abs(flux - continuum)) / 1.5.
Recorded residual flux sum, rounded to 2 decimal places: 2.28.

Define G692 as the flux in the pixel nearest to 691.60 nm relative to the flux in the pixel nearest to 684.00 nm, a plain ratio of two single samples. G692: 0.99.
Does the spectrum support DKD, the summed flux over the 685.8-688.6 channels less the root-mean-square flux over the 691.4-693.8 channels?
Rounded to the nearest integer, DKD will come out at 166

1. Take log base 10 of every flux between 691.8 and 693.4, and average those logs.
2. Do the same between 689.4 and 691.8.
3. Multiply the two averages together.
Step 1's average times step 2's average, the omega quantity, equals 2.086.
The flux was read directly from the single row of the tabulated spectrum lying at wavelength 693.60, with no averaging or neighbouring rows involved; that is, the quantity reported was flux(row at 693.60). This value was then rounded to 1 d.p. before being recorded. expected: 28.4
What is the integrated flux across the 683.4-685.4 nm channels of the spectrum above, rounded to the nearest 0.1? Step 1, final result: 54.2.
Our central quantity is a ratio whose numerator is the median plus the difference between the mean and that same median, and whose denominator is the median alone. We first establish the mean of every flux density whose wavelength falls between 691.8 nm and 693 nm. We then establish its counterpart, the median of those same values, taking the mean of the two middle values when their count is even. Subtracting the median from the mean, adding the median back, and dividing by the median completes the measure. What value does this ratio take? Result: 1.01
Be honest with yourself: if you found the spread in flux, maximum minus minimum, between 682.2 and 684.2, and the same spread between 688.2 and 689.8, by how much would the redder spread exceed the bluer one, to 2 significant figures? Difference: 1.0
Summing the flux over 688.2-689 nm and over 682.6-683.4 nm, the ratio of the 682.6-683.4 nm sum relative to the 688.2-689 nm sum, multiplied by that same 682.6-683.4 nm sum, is 55.7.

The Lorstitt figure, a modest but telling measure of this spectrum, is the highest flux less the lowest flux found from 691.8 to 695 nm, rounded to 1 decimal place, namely 2.5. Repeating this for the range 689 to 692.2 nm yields 4.1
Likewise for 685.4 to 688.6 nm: 5.1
